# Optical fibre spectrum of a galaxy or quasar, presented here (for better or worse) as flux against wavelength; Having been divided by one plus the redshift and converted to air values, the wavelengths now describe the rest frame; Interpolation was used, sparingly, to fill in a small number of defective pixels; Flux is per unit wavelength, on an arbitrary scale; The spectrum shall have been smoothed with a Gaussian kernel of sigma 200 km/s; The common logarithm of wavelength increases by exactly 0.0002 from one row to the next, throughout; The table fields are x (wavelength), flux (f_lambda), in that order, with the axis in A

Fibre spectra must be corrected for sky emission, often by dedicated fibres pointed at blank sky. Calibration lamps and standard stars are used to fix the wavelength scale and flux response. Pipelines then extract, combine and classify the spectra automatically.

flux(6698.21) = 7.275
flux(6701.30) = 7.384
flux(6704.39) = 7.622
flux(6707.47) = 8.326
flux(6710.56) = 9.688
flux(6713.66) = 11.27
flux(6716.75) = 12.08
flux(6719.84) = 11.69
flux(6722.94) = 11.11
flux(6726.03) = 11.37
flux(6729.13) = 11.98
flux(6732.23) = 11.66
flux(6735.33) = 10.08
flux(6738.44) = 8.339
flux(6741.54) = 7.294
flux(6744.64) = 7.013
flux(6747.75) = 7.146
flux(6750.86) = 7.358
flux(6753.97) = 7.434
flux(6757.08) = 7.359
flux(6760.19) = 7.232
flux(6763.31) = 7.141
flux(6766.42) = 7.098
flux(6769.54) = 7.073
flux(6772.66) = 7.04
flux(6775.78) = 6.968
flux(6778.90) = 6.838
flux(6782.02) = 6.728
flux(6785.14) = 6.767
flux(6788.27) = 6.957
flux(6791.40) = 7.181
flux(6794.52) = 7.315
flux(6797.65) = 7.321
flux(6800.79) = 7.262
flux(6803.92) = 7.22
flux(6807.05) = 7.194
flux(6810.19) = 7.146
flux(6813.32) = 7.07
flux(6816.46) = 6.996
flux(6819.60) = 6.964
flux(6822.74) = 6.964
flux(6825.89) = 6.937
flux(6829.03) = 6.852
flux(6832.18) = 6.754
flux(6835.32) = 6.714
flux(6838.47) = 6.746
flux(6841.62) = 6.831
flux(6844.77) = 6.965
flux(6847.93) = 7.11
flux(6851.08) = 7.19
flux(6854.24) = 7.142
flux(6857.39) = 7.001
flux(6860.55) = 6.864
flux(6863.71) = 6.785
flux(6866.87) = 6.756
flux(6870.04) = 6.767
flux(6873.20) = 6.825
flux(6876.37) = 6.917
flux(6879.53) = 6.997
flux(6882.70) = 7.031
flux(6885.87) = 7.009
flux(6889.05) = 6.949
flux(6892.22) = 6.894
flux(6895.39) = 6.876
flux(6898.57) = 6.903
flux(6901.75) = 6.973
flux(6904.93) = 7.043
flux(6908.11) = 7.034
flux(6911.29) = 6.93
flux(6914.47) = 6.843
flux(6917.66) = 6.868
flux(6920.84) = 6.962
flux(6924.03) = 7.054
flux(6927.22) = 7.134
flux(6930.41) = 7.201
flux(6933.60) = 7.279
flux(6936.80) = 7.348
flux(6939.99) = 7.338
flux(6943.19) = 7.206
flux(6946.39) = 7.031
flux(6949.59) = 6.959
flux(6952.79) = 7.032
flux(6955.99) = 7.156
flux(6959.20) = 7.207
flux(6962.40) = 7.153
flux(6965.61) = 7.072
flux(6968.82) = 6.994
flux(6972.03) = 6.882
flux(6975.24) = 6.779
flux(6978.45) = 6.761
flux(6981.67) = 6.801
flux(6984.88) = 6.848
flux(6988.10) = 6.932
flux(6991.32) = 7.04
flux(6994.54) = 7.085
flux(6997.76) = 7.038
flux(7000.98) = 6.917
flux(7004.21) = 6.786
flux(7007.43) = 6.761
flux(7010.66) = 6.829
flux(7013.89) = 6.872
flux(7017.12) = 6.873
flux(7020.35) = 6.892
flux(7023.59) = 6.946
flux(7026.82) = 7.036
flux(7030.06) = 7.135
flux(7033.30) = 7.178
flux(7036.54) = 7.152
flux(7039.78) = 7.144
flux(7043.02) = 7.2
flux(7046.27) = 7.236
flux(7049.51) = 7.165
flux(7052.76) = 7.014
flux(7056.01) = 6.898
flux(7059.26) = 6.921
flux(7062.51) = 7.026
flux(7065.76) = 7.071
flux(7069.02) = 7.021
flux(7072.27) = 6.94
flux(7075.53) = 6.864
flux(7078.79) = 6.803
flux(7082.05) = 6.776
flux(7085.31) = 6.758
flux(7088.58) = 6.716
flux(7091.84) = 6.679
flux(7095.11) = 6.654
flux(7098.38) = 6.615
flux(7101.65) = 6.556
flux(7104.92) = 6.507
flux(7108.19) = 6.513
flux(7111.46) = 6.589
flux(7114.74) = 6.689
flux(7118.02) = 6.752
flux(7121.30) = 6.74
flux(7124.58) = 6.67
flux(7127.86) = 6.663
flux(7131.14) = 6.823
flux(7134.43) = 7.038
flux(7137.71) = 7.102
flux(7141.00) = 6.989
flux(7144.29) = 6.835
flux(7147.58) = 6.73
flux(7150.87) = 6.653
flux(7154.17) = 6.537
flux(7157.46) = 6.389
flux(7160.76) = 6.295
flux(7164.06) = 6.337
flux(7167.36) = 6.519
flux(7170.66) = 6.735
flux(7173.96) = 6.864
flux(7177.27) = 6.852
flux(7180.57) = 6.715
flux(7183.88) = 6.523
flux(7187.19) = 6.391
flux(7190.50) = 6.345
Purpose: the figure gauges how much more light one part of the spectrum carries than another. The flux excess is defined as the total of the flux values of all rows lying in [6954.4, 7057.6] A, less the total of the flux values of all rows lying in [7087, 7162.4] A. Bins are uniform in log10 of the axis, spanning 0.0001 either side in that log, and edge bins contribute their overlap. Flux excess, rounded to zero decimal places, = 70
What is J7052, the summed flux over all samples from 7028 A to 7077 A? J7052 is 106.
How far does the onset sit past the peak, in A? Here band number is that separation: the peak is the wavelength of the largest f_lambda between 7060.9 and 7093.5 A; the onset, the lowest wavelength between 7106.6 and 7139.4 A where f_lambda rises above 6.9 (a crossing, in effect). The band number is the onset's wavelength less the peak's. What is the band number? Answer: 68.7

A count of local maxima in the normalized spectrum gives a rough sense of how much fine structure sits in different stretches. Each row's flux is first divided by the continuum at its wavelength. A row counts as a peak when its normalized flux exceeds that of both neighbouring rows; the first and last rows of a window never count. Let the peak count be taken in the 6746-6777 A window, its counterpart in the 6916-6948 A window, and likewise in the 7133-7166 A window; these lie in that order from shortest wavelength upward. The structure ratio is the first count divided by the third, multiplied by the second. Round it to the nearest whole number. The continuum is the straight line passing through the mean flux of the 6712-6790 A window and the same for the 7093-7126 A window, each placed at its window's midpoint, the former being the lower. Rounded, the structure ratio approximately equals 1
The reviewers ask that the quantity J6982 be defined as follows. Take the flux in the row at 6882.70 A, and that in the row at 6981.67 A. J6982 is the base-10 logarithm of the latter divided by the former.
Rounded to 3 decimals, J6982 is -0.014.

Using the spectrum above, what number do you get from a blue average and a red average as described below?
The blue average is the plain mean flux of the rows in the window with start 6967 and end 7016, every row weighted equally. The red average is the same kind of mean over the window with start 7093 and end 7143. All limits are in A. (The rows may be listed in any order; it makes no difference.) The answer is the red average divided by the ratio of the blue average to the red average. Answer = 6.6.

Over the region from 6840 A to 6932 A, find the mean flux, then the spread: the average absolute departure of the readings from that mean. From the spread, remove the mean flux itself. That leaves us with -6.86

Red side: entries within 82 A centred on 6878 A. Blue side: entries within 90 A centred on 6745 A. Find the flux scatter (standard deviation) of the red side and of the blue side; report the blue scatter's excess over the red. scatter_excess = 1.8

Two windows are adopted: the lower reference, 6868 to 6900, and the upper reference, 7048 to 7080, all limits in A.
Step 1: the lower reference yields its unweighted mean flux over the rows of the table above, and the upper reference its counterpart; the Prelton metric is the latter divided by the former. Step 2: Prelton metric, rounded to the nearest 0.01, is 1.01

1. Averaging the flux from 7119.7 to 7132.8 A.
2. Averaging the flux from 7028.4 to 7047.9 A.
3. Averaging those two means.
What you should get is 6.95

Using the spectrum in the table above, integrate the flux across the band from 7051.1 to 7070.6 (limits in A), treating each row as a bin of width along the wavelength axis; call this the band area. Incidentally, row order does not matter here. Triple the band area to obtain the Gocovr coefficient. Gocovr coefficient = 409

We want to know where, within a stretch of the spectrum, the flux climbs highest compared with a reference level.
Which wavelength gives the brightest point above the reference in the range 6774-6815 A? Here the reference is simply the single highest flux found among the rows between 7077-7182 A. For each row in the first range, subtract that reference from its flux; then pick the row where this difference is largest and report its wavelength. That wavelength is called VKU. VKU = 6797.65 A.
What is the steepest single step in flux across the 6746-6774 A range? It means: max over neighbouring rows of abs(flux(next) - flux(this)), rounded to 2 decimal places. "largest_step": 0.21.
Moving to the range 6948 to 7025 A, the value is 0.13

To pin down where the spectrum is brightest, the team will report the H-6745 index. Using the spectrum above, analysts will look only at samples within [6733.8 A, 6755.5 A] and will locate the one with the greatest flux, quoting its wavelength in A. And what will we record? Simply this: 6735.33 A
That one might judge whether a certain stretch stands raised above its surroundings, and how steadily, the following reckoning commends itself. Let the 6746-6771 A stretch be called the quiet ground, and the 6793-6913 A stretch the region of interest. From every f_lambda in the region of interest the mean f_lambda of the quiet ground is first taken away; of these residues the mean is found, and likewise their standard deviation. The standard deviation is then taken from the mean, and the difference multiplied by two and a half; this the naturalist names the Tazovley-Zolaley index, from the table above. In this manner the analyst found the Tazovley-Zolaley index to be -1.0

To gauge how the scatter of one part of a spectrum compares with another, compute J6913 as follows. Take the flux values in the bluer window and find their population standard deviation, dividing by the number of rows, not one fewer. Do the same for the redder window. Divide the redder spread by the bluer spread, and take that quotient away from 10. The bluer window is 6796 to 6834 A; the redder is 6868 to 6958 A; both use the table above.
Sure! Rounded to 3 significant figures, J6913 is 9.11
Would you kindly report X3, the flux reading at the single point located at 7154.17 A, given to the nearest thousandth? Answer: 6.537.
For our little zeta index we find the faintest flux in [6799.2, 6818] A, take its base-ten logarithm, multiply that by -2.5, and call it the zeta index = -2.11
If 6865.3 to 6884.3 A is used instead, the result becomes -2.07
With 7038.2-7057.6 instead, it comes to -2.10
